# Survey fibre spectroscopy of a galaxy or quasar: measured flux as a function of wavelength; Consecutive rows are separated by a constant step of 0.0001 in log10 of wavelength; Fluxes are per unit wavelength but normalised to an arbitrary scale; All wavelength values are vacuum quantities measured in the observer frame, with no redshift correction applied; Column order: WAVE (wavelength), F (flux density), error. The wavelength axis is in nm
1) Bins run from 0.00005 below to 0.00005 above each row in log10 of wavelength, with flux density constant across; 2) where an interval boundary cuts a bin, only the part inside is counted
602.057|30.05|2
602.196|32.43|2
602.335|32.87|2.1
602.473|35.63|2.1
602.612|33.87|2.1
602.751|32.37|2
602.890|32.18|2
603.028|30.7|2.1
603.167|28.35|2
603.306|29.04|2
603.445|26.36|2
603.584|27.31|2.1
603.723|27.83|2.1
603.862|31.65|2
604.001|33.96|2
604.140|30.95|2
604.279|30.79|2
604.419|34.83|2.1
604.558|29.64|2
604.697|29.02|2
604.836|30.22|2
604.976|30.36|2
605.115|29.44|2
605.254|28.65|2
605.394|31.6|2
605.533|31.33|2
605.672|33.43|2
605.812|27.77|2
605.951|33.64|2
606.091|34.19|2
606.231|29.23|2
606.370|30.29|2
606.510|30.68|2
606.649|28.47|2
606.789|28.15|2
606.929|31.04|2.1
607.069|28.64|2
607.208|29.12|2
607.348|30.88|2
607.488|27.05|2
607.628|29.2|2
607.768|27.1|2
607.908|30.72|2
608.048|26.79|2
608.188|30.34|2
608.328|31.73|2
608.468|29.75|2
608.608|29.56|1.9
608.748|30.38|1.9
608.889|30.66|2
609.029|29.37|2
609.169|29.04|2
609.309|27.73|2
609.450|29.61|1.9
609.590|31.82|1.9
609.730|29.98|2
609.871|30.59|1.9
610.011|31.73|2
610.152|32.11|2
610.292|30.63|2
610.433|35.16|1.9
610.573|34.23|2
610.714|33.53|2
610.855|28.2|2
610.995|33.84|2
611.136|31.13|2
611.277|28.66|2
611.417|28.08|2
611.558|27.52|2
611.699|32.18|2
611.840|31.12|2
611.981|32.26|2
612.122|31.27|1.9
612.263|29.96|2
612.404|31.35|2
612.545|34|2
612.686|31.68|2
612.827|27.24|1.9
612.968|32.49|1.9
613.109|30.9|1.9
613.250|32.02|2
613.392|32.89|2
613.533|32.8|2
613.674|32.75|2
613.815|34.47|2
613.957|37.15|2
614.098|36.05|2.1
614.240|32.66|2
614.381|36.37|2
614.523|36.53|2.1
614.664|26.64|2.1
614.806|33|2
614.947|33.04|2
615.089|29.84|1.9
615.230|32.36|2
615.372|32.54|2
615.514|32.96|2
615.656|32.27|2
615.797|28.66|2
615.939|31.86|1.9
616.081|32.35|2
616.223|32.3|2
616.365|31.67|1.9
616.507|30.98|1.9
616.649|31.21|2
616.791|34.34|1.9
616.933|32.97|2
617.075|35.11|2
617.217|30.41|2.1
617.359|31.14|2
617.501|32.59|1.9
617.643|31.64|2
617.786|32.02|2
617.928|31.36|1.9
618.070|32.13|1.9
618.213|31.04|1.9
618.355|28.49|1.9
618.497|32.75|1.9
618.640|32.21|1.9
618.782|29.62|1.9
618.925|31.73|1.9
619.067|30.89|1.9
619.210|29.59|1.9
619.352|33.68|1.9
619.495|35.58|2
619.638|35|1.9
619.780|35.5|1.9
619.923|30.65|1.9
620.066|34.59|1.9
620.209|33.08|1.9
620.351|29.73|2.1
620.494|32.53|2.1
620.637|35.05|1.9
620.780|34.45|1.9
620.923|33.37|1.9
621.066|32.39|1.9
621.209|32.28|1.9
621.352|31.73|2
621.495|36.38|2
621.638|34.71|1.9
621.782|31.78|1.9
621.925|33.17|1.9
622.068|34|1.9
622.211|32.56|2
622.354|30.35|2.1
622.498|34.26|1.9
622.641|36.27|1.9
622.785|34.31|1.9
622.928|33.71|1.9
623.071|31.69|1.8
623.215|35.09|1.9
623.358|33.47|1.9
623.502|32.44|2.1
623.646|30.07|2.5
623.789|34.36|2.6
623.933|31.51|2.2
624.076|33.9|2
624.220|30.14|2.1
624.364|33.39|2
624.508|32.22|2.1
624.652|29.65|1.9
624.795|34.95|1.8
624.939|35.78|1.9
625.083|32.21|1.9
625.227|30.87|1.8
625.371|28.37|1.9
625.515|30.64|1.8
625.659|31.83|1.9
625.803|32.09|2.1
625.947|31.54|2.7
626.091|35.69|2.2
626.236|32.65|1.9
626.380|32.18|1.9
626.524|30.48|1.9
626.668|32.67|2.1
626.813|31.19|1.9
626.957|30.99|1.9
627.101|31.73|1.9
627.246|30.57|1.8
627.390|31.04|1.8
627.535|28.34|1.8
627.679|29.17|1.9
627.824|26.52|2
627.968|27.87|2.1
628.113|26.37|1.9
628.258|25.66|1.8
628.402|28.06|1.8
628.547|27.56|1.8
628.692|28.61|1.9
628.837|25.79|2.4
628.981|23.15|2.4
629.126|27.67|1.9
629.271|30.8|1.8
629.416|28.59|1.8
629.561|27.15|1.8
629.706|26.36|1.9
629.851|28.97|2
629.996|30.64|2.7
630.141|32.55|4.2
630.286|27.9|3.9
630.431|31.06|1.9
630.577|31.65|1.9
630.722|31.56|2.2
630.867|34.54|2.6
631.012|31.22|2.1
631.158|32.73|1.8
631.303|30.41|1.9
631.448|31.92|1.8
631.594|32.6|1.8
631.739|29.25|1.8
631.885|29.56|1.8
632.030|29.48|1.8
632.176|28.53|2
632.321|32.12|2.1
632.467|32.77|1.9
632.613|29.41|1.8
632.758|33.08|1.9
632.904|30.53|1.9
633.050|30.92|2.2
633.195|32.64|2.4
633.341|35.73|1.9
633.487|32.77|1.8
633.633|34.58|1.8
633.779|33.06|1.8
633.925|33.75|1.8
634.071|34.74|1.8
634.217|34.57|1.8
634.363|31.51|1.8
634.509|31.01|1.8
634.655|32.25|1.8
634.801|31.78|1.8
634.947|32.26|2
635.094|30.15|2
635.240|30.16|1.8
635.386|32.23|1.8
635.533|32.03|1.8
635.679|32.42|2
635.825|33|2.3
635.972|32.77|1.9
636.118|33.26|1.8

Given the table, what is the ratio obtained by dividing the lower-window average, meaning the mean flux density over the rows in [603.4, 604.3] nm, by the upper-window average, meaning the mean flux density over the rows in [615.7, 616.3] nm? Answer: 0.95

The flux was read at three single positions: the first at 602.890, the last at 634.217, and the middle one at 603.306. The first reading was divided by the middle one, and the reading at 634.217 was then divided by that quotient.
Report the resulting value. 31.2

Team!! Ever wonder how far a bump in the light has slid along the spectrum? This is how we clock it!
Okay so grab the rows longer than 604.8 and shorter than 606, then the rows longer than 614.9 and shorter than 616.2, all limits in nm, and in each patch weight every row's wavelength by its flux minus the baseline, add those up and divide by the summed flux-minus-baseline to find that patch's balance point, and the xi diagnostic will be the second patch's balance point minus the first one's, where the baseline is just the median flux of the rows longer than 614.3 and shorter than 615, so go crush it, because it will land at 10.28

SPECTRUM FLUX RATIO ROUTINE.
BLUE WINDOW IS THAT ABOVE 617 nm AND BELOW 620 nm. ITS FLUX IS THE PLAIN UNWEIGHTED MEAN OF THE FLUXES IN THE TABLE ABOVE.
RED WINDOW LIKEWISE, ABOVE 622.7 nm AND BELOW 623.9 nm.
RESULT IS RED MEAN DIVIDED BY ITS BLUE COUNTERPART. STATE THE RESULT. 1.03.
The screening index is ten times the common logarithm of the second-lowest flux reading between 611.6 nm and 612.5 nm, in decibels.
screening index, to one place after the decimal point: 14.9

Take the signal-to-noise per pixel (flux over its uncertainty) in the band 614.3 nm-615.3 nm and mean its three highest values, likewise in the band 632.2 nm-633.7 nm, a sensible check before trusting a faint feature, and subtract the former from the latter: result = 1.4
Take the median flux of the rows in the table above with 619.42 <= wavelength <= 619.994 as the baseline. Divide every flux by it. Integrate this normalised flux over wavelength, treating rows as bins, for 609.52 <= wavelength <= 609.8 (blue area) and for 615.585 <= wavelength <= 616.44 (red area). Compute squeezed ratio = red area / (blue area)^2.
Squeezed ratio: 13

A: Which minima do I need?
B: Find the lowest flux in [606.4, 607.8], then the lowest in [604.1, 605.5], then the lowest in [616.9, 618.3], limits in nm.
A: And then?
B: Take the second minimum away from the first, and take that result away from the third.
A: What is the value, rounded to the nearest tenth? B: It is 32.0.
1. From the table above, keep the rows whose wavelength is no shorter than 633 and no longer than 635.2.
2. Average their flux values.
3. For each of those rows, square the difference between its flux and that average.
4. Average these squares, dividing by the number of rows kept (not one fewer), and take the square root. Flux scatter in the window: 1.56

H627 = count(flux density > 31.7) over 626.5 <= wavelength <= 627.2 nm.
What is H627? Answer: 2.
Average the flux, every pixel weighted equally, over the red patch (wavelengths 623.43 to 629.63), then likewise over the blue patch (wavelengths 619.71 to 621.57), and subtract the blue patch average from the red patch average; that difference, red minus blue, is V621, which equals -2.8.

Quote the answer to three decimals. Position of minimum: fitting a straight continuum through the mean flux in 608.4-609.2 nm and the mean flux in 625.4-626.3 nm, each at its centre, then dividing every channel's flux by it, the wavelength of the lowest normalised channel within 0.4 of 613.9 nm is 614.240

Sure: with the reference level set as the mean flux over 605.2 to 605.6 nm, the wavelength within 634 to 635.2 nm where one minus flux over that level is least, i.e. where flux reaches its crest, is 634.071 nm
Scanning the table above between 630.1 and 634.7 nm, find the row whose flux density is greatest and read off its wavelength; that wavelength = 633.341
